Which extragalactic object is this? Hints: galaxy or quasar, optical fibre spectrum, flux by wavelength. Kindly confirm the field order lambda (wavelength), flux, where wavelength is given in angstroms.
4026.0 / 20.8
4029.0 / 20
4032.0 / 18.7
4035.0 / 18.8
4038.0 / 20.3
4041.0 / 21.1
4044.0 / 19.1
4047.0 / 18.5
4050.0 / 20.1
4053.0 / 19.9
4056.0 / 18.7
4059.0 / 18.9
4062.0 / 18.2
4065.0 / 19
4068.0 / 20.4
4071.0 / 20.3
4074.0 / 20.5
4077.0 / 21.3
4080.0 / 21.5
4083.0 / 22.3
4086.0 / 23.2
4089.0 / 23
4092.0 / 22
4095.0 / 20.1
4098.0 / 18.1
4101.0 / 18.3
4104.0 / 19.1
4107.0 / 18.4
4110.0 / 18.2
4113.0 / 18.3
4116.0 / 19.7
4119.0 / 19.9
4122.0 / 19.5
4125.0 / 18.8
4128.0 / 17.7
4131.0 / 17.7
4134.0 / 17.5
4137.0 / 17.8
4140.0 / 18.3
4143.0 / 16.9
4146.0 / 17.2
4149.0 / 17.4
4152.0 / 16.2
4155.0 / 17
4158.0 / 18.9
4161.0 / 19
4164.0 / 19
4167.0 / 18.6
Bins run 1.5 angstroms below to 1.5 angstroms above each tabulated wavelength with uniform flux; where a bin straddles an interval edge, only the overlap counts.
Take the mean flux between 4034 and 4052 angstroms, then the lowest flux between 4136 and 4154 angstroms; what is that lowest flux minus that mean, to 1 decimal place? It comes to -3.5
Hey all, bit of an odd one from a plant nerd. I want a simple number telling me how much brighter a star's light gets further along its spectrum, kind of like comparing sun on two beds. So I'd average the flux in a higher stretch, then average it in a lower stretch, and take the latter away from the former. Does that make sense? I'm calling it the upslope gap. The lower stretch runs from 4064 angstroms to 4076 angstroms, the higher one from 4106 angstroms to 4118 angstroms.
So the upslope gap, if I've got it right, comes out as -1.4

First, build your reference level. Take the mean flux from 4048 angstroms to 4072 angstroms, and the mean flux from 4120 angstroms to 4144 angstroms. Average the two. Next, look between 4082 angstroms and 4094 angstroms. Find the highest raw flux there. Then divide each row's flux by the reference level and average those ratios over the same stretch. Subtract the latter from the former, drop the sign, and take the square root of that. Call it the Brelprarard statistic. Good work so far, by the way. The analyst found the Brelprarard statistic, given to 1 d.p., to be 4.7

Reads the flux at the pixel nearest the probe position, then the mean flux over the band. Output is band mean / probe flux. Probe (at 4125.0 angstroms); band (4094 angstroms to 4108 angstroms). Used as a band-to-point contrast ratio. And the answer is 1.00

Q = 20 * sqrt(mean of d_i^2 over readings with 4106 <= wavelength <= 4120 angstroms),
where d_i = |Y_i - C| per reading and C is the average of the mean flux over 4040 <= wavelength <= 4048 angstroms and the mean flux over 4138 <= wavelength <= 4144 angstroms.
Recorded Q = 16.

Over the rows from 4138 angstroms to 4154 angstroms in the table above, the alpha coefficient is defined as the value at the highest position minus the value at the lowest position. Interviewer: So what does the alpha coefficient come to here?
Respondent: -2.1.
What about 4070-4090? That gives 2.7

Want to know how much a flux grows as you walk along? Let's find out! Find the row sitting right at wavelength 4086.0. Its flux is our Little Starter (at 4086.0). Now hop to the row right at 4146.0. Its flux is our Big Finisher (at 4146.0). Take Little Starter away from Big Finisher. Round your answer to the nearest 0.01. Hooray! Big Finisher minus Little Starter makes -6.00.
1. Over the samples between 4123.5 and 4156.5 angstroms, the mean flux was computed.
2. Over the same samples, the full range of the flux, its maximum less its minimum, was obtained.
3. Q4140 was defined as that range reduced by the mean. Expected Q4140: -14.9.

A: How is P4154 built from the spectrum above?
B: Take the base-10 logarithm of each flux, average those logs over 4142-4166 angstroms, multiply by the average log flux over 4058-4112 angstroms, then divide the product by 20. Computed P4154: 0.0813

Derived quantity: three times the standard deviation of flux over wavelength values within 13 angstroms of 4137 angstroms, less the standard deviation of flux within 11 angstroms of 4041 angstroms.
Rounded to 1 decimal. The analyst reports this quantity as 0.7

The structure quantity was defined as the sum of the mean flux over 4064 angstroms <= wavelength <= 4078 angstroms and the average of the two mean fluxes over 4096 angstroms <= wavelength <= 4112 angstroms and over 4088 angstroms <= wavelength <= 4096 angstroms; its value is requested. 40.4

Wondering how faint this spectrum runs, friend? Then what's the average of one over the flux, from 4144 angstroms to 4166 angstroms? 0.0563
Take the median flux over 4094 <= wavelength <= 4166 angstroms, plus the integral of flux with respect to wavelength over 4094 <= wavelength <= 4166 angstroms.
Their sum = 1335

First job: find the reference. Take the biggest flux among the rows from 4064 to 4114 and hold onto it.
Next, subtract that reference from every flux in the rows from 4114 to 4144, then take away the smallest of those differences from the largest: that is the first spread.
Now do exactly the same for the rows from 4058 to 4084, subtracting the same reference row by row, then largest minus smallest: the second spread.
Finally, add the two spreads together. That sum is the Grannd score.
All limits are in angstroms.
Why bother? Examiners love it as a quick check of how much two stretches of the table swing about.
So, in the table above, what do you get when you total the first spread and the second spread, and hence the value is 7.1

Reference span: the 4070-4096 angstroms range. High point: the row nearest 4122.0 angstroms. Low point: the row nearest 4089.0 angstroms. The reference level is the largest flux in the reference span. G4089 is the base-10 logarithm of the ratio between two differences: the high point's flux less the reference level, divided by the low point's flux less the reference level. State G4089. 1.27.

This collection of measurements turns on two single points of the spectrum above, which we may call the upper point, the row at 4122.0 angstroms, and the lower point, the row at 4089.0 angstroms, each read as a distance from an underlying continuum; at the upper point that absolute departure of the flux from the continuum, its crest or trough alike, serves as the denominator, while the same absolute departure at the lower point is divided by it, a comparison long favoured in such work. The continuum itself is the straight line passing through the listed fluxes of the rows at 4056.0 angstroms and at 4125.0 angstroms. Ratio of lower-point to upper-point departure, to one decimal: 6.0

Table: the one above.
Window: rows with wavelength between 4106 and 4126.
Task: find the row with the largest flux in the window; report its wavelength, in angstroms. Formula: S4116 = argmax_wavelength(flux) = 4119.0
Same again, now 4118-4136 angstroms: 4119.0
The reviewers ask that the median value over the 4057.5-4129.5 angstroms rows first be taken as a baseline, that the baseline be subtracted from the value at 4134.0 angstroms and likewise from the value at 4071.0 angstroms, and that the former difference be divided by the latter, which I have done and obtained -3.0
